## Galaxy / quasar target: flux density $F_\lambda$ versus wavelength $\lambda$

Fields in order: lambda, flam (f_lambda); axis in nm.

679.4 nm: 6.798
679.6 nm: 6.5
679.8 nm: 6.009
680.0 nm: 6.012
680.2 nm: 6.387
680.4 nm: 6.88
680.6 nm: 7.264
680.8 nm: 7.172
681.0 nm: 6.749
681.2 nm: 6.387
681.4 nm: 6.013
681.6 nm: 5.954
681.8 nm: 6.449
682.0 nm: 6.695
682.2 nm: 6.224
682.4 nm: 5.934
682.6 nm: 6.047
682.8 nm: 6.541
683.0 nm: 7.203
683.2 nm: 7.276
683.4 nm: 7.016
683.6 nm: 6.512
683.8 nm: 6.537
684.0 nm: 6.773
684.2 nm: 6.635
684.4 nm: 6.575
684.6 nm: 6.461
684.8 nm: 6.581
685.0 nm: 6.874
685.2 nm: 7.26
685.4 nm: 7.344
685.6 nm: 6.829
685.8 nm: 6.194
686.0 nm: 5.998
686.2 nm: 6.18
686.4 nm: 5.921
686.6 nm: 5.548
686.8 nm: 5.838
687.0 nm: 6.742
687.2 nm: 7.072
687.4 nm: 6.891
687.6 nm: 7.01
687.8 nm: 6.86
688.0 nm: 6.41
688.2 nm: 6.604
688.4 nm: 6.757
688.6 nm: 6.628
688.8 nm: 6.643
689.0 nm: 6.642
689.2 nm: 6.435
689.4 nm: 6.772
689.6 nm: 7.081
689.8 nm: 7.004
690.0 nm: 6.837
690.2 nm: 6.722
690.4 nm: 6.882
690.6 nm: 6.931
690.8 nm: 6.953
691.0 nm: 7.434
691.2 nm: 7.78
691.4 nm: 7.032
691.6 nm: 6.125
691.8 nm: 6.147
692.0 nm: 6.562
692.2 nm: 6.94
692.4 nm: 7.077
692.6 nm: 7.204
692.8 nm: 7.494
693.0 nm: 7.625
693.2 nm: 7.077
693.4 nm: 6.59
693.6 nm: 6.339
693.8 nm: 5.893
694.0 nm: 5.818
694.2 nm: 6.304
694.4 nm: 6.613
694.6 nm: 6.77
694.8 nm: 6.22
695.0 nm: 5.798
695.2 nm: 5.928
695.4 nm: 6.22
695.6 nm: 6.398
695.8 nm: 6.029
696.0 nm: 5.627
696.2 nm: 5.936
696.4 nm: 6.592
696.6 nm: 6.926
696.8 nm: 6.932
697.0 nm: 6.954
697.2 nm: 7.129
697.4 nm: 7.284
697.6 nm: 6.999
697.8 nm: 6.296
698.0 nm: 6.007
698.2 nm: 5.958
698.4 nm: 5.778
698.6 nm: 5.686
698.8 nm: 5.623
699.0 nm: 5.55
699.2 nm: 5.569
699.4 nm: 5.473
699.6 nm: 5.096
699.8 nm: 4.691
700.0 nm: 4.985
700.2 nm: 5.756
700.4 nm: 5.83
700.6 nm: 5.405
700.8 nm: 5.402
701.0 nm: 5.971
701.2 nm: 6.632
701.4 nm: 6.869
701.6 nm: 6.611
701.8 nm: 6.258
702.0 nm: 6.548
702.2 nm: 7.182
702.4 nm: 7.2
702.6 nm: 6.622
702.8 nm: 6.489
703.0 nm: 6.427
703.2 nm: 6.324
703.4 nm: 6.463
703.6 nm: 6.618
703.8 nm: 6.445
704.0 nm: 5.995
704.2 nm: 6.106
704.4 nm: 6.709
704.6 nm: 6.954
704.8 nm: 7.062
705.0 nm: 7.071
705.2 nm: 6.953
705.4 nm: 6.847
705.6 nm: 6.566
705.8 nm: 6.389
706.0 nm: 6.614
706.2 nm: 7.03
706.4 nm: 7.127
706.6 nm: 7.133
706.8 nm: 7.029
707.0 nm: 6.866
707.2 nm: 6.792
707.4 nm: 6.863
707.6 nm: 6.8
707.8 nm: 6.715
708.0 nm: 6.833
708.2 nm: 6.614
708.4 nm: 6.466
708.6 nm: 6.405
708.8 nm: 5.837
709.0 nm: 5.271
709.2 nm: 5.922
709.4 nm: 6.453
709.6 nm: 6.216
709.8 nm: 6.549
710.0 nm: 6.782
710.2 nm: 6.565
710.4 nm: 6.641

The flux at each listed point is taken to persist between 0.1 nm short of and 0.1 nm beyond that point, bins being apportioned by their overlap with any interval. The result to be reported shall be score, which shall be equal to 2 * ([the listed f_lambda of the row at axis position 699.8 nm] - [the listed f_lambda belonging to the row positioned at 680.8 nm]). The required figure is -5.0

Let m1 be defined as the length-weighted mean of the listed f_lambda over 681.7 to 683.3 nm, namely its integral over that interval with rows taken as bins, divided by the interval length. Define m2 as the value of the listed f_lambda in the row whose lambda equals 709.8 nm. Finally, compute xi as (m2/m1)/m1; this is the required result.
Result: 0.153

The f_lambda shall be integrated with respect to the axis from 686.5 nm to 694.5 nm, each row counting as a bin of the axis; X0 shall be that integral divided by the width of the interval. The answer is 6.7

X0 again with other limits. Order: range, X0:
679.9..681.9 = 6.5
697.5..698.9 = 6.0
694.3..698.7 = 6.4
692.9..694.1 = 6.6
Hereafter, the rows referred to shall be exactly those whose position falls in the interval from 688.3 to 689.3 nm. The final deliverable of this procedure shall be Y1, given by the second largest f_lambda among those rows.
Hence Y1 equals 6.643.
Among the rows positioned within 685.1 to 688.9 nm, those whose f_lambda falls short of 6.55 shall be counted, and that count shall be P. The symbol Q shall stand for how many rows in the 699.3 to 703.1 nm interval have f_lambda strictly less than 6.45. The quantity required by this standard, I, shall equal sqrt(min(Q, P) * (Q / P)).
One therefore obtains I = 3.3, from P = 7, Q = 11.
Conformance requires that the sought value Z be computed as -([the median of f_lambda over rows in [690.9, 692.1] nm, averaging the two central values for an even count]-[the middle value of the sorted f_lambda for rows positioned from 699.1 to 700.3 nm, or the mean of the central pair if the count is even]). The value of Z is -1.5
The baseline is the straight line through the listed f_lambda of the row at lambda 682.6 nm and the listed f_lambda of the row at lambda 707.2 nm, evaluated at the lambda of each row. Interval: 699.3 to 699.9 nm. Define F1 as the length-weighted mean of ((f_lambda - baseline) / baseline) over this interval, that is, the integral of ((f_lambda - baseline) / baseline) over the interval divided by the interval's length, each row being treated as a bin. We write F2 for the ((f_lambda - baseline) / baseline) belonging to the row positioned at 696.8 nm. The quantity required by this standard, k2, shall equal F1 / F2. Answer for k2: -3.2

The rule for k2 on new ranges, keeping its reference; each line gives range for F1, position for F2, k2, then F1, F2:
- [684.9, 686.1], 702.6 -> -21.8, 0.10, 0.00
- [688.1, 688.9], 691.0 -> 0.4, 0.07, 0.18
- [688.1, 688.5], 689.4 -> 0.9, 0.07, 0.08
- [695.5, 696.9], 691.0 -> -0.1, -0.02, 0.18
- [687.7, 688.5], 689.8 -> 0.6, 0.07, 0.12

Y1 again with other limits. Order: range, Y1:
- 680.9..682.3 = 6.695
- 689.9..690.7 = 6.882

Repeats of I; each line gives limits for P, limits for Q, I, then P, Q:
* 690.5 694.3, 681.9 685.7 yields 1.2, 6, 3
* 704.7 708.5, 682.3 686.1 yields 2.0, 2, 4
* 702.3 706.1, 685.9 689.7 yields 2.5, 8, 7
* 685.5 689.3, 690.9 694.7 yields 2.1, 8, 6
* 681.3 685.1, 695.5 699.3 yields 3.5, 10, 12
